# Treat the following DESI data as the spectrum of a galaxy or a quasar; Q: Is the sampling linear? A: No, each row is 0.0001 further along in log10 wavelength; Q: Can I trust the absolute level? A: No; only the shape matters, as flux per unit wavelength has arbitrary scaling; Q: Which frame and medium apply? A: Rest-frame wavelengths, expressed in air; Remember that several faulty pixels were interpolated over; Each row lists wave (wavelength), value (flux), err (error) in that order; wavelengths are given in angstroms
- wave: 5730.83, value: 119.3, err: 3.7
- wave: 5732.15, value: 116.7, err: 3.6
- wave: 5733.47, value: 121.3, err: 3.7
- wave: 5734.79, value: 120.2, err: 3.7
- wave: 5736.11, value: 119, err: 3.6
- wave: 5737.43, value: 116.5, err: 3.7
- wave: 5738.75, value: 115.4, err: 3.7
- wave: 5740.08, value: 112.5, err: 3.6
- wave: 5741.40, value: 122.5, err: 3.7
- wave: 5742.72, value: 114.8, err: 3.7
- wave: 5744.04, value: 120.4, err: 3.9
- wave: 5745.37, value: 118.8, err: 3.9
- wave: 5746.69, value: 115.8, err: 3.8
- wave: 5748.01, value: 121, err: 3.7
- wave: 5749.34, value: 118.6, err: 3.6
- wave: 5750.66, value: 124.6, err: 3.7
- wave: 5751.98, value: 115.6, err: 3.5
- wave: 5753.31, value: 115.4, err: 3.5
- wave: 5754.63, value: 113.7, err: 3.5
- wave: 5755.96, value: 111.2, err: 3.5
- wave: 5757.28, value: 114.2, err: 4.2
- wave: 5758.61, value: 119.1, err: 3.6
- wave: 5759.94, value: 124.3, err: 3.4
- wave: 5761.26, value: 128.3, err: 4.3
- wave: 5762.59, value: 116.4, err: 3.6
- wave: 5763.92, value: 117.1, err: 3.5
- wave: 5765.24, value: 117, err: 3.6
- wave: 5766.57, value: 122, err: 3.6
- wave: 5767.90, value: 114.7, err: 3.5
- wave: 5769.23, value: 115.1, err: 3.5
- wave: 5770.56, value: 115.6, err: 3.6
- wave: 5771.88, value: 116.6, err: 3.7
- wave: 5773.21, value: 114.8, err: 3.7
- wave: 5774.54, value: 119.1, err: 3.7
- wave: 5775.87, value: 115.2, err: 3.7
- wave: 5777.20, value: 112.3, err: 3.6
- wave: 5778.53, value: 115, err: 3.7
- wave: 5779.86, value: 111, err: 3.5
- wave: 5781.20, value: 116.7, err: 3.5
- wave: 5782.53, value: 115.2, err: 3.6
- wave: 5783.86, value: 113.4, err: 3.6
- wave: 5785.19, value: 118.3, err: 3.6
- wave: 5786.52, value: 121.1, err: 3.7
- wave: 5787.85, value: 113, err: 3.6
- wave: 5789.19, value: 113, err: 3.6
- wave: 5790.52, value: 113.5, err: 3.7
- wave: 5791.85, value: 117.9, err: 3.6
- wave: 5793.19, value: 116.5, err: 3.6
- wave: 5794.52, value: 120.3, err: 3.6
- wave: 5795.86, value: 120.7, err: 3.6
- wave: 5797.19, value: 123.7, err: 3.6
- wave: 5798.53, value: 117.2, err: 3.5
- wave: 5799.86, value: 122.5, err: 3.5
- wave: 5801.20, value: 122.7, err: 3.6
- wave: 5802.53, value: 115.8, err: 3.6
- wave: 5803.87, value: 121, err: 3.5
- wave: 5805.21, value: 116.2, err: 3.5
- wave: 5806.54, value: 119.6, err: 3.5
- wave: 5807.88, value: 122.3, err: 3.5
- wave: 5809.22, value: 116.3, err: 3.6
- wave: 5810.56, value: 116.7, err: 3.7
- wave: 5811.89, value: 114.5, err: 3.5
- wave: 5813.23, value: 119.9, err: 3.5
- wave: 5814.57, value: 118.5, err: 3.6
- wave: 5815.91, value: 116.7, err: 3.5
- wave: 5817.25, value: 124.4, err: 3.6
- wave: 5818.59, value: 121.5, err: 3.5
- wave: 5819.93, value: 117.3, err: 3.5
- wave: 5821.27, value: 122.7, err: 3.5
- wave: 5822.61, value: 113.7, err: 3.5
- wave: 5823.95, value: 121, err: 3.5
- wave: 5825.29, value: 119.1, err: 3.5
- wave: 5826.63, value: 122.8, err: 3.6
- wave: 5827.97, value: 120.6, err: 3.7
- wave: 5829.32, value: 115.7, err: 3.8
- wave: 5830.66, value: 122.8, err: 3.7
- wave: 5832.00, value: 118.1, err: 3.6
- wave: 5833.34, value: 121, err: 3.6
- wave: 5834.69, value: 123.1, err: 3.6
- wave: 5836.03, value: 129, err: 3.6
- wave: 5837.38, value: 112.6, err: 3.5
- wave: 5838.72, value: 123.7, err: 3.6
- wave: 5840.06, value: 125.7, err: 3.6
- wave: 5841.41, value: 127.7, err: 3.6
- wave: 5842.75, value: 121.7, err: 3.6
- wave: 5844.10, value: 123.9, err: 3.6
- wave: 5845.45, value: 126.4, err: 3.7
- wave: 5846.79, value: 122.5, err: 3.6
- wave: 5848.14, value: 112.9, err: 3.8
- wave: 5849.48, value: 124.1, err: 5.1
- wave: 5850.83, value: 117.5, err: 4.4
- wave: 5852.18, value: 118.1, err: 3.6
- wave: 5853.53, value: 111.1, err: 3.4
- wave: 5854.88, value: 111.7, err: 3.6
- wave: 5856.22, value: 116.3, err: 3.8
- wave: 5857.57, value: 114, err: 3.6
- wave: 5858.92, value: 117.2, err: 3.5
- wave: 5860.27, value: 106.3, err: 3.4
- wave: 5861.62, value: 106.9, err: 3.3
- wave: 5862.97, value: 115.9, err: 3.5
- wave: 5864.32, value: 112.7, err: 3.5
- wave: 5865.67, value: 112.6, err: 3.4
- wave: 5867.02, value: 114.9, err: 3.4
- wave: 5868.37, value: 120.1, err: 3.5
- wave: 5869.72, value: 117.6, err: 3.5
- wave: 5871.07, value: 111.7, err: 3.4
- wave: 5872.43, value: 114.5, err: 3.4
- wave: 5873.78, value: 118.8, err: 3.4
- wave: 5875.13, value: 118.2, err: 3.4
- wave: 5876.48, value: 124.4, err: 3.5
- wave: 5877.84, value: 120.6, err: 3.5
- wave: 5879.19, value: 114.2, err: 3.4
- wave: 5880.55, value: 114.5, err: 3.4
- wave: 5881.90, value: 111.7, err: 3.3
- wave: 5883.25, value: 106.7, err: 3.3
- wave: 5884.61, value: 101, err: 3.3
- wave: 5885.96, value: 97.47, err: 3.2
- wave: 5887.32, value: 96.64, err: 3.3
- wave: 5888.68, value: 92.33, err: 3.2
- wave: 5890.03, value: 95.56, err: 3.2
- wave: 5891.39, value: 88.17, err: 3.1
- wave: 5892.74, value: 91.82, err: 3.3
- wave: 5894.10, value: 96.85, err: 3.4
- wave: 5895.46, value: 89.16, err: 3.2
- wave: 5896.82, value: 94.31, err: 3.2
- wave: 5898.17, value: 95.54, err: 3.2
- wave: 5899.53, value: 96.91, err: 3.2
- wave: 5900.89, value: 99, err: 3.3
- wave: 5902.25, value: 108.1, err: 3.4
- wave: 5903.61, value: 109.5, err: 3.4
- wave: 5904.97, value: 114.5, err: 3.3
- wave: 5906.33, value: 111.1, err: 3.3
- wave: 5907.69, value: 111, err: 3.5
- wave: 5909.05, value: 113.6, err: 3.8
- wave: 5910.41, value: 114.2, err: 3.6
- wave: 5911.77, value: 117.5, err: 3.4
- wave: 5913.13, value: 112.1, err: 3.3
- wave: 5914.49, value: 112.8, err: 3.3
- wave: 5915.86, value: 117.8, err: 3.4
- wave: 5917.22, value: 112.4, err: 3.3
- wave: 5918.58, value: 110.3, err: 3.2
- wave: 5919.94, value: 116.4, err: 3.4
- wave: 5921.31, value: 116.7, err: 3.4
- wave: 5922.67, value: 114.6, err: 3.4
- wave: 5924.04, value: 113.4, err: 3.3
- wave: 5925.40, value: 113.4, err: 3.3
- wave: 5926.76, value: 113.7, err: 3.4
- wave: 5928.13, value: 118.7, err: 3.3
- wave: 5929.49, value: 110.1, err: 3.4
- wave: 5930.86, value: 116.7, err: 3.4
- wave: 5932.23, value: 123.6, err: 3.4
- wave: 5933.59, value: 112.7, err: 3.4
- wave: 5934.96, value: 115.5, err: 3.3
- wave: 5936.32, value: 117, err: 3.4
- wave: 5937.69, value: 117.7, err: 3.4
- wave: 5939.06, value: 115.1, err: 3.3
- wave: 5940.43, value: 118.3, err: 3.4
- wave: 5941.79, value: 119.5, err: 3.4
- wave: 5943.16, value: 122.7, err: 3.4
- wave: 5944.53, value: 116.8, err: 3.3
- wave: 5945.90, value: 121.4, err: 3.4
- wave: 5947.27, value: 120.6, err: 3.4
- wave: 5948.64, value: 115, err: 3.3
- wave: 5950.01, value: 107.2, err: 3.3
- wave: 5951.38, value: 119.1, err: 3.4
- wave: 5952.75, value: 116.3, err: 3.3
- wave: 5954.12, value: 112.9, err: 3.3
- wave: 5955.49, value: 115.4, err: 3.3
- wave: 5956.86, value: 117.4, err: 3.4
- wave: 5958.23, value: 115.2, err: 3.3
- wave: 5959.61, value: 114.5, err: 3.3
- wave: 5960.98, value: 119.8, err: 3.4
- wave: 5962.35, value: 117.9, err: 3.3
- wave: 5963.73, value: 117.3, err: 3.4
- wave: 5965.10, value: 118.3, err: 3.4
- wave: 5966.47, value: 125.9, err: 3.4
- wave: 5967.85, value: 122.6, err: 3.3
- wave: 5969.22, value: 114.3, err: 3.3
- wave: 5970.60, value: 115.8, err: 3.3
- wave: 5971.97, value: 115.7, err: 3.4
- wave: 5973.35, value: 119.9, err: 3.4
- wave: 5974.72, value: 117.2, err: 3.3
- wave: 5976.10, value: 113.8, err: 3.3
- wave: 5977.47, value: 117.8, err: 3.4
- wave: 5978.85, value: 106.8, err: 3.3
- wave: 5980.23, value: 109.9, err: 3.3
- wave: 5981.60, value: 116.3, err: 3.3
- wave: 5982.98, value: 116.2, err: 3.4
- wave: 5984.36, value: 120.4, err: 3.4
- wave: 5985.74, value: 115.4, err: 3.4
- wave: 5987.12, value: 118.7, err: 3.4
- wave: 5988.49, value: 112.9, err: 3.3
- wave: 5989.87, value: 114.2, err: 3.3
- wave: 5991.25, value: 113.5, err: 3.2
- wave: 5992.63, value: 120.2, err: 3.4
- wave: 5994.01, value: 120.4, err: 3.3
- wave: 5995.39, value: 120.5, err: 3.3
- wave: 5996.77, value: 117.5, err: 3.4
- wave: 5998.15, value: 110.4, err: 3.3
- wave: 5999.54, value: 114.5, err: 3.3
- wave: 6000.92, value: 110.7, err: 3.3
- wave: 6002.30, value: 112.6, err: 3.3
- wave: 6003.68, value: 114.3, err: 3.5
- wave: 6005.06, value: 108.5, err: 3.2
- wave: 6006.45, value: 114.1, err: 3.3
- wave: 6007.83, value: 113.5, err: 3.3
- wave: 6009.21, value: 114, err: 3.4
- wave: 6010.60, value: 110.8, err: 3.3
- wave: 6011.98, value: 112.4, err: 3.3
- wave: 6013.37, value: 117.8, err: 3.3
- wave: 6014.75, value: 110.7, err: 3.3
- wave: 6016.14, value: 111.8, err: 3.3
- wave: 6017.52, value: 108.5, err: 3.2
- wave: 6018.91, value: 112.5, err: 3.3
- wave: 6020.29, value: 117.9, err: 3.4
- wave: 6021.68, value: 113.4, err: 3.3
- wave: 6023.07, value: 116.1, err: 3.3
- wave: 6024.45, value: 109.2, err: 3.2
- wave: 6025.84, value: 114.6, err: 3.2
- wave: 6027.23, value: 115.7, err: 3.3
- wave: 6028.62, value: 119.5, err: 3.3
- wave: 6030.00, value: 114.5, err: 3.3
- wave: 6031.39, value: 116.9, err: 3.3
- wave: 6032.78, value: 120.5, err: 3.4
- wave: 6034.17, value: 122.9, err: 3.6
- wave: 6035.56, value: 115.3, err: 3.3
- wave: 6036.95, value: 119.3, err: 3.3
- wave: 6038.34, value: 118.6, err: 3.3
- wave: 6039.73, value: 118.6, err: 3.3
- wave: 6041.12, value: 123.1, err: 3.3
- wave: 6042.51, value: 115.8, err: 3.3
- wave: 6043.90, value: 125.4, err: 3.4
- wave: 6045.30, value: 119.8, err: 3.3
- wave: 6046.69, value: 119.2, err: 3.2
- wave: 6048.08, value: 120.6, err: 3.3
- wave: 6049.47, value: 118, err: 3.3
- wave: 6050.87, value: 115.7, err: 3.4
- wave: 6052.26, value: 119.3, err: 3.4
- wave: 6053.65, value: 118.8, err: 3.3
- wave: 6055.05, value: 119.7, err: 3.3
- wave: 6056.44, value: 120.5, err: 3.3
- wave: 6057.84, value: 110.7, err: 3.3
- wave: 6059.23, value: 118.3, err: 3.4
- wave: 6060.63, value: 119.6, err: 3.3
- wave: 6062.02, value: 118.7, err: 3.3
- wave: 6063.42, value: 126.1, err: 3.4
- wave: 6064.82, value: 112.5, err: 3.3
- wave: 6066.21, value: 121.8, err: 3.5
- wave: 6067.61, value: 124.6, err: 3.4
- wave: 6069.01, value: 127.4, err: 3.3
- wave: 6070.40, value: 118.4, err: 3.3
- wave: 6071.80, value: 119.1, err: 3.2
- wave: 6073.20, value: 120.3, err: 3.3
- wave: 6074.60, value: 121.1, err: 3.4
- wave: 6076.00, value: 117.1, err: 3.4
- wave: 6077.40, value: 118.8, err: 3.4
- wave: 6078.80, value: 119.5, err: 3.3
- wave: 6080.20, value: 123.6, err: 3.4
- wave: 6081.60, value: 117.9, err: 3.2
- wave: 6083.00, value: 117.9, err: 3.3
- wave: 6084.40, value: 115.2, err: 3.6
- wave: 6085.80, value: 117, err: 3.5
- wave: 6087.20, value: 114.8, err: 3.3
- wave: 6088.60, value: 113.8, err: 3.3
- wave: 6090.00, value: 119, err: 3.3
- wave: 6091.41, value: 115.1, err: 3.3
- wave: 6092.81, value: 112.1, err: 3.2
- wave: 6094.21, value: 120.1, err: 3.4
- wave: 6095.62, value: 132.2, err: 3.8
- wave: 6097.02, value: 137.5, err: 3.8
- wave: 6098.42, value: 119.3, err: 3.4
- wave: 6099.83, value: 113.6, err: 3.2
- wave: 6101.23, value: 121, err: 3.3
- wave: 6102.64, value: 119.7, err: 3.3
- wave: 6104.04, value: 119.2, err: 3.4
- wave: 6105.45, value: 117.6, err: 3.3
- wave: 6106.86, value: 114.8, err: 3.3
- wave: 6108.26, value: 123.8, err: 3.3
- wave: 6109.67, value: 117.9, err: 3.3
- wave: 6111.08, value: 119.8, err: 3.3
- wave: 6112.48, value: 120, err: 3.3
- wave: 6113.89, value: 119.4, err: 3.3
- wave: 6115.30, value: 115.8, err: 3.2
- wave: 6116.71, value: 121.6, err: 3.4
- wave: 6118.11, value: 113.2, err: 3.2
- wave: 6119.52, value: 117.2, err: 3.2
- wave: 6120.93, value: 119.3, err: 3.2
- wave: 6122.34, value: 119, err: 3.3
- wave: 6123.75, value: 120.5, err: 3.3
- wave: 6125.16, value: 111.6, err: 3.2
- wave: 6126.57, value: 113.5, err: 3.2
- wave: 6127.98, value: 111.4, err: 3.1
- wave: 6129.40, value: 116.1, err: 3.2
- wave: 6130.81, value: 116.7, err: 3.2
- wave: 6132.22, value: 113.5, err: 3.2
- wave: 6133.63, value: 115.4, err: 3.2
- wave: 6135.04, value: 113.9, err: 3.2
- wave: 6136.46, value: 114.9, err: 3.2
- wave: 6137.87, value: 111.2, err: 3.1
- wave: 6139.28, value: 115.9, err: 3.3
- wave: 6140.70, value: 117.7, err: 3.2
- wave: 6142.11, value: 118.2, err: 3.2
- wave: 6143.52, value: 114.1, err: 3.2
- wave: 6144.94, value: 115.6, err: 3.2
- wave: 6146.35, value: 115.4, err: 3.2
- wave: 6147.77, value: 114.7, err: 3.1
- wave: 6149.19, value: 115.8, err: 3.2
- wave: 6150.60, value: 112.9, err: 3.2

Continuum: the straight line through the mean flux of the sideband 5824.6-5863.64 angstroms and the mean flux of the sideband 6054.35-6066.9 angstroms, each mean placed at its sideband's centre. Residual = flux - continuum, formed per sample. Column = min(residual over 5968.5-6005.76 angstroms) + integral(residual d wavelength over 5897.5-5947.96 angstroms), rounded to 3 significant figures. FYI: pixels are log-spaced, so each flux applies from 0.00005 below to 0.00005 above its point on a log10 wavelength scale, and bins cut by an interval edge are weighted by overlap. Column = -264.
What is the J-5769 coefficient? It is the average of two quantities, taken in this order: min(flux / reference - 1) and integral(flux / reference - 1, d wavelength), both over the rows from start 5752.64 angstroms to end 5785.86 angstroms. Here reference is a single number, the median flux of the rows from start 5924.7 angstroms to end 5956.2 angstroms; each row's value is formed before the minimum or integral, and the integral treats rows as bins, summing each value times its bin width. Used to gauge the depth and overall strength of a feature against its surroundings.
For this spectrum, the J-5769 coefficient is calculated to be -0.06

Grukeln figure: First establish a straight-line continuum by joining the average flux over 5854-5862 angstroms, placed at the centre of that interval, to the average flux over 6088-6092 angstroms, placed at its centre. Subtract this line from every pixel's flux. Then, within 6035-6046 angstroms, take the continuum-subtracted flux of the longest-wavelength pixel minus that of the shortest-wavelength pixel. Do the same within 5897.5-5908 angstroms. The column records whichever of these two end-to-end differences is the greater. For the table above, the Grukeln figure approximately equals 15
